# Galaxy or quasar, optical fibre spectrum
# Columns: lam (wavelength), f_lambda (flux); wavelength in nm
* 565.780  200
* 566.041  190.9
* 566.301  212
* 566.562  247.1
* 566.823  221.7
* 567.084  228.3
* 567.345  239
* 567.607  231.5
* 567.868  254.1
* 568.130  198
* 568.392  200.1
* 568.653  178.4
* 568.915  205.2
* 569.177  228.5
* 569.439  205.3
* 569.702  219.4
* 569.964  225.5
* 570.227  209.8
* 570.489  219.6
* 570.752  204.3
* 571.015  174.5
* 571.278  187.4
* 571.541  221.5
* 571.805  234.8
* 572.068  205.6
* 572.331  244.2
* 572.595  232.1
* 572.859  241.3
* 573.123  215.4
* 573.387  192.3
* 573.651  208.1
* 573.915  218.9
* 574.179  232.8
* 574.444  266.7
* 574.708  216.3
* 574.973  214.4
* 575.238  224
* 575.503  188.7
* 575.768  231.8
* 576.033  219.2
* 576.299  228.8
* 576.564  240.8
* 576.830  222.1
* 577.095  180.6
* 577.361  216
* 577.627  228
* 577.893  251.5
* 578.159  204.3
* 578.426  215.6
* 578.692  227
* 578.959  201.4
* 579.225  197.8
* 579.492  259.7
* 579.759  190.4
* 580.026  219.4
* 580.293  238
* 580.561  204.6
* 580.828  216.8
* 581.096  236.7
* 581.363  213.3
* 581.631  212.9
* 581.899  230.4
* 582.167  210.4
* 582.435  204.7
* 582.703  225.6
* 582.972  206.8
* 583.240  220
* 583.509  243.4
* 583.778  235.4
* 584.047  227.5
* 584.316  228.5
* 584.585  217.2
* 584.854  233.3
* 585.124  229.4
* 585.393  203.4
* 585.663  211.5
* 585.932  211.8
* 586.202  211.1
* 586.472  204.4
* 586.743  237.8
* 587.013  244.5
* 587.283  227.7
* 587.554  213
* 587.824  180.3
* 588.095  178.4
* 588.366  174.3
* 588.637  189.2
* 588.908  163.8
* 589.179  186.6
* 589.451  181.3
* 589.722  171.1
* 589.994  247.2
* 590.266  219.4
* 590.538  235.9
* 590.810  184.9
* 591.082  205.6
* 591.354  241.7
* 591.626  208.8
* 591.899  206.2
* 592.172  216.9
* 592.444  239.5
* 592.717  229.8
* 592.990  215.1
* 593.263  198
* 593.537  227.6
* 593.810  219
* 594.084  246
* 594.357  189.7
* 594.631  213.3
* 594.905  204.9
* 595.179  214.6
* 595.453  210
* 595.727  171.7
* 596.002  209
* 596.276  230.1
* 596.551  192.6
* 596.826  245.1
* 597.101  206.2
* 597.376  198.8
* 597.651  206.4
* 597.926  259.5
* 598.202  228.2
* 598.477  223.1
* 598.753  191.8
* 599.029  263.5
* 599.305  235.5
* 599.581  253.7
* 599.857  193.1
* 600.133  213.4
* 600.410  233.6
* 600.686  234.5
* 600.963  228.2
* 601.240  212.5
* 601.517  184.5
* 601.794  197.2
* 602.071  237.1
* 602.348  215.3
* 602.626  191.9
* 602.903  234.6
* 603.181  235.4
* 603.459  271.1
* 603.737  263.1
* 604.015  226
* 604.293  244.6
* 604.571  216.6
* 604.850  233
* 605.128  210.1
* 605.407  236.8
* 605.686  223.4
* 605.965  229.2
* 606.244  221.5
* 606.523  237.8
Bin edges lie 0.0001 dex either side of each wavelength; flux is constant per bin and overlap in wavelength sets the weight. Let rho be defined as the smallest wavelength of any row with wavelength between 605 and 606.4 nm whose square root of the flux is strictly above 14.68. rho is 605.407 nm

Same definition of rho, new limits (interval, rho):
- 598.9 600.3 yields 599.029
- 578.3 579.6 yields 578.426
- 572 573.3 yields 572.331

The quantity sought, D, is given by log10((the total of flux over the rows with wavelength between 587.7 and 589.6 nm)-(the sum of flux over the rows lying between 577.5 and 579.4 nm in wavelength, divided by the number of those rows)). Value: 3.02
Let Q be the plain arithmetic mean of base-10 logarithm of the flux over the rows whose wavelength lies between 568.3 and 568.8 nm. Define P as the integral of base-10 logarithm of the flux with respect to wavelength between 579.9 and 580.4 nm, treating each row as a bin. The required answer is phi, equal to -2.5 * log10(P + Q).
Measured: -1.35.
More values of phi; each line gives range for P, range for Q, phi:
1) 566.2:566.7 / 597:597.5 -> -1.36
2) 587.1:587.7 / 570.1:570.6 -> -1.43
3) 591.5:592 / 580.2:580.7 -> -1.36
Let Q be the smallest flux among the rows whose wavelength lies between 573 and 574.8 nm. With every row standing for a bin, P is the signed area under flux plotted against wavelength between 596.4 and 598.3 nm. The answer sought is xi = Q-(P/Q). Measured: 190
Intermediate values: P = 417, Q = 192.3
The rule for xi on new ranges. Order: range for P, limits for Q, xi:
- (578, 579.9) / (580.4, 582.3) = 203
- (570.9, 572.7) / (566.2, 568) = 210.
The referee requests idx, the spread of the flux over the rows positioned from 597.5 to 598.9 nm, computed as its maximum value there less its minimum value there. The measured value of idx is 68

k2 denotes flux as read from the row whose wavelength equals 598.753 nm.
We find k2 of 191.8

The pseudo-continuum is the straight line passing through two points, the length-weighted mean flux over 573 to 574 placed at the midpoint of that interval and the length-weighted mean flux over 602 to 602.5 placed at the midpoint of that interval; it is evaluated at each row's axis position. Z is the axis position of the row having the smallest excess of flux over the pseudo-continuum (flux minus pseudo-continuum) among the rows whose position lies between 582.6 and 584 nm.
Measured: 582.972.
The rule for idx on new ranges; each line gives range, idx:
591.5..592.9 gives 33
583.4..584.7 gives 26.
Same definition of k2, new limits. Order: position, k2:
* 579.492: 259.7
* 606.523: 237.8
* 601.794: 197.2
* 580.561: 204.6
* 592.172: 216.9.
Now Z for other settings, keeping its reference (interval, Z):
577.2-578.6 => 578.159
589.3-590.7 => 589.722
